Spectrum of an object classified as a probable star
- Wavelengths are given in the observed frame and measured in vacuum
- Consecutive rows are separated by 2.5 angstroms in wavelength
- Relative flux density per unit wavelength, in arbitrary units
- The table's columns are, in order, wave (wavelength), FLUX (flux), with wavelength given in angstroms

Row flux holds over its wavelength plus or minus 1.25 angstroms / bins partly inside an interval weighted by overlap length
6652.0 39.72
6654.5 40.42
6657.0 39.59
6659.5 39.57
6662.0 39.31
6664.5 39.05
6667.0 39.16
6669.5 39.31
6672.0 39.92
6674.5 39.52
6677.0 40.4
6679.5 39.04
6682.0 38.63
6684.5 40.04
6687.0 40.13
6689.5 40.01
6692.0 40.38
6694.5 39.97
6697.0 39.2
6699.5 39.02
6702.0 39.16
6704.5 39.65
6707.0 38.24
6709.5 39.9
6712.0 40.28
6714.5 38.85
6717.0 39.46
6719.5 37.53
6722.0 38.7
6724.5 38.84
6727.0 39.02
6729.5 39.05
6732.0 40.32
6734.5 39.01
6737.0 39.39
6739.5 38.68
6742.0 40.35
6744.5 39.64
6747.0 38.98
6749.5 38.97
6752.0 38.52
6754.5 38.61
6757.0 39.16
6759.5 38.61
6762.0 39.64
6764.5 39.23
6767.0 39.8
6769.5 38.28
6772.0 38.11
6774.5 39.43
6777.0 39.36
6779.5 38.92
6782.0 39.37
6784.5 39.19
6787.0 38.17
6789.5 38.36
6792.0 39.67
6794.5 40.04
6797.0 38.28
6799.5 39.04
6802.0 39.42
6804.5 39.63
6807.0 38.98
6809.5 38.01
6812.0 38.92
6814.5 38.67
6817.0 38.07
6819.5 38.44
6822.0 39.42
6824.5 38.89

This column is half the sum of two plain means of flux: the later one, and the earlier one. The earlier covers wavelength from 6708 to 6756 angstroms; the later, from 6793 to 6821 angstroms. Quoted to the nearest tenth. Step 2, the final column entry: 39.0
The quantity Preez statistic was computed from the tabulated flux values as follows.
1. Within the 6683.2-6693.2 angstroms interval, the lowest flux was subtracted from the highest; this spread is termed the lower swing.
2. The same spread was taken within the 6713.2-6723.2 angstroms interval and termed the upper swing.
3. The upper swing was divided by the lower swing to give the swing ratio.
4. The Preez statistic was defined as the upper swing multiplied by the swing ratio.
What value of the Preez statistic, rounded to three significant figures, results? 10.1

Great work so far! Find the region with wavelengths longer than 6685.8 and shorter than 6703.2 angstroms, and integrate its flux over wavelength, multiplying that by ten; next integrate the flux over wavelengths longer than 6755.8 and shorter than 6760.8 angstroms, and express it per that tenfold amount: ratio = 0.028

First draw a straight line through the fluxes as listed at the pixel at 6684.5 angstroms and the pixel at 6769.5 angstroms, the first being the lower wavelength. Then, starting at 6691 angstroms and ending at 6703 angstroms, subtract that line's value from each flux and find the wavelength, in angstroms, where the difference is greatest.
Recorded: 6692.0 angstroms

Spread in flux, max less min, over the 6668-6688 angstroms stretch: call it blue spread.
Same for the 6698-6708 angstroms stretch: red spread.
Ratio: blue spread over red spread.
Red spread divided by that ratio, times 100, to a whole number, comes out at 112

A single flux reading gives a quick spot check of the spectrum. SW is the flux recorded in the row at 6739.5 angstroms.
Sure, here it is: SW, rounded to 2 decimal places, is 38.68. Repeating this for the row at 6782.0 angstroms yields 39.37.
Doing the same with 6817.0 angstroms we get 38.07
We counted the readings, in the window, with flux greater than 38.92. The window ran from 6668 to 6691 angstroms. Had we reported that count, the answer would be 8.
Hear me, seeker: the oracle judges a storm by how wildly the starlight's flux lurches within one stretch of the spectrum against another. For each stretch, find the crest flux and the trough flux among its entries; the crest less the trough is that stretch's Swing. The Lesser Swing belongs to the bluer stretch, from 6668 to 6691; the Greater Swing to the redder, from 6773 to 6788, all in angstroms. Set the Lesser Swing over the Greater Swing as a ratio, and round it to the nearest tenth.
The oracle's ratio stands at 1.4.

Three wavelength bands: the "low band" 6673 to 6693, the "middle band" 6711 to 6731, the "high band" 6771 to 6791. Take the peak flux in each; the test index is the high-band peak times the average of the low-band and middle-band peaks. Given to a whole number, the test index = 1591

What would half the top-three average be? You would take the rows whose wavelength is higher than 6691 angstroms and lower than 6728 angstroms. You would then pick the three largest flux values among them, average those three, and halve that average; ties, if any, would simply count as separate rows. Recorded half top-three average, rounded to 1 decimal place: 20.1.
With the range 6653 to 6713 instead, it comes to 20.2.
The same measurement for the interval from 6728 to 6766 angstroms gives 20.1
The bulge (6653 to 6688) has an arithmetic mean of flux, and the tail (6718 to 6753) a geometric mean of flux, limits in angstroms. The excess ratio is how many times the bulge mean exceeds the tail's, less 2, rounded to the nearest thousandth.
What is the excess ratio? -0.987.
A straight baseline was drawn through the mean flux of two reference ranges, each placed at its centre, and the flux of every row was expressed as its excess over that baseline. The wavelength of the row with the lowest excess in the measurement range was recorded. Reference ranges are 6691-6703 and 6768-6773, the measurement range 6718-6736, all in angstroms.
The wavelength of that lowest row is 6719.5 angstroms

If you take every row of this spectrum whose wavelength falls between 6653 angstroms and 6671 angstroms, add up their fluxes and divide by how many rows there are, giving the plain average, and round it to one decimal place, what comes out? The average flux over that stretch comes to 39.5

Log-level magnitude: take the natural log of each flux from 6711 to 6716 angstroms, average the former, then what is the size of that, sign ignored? 3.68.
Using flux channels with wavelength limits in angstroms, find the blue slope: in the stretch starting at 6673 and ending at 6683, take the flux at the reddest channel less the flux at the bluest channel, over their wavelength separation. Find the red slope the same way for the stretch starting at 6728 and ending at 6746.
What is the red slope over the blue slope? -0.3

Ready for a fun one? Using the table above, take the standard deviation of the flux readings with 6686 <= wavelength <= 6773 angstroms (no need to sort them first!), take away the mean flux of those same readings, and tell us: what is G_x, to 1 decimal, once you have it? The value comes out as -38.5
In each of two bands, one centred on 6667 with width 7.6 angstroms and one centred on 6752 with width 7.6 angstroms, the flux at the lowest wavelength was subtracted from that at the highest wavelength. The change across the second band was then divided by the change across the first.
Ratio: -1.4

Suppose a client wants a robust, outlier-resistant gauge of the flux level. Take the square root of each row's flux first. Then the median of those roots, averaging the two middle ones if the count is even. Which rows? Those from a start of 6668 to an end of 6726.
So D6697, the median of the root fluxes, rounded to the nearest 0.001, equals 6.282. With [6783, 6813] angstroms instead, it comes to 6.246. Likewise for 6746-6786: 6.251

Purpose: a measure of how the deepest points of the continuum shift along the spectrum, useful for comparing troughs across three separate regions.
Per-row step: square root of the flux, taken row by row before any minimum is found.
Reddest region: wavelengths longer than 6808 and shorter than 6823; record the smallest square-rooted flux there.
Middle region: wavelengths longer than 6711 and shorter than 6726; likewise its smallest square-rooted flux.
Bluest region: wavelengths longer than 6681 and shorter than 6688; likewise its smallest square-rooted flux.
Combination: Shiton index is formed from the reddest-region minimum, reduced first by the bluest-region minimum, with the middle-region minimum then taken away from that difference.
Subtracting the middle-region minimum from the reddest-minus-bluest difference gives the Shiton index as -6.18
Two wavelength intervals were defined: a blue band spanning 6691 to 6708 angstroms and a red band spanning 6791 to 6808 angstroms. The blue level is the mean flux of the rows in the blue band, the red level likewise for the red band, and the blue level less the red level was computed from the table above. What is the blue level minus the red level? 0.08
